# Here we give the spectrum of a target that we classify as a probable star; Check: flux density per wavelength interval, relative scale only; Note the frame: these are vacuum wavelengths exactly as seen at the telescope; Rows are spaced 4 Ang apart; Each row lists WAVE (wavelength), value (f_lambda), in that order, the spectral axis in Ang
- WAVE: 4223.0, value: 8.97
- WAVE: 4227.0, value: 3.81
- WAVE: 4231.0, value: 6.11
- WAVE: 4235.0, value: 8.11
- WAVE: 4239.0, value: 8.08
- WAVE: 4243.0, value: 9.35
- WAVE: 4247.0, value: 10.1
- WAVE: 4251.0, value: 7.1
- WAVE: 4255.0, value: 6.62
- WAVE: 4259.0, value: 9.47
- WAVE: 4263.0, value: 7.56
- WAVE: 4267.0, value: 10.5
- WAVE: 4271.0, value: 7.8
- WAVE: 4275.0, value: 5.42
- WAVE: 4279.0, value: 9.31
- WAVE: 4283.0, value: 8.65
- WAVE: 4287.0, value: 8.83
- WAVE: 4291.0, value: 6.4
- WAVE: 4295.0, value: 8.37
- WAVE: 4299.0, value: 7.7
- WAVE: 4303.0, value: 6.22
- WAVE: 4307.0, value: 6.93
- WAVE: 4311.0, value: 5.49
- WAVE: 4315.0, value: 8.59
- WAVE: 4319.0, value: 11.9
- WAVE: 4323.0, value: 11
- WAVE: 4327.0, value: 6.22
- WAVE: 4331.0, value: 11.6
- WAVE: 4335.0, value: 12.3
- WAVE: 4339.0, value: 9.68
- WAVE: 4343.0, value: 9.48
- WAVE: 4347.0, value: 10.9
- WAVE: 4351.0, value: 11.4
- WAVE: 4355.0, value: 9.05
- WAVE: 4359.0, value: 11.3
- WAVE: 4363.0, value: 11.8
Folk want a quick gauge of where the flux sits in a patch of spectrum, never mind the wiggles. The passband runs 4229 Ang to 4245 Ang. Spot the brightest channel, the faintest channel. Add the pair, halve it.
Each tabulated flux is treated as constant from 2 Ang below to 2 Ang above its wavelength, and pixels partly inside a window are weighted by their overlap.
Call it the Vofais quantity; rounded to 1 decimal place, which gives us 7.7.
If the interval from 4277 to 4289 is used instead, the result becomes 9.0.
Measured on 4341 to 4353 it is 10.4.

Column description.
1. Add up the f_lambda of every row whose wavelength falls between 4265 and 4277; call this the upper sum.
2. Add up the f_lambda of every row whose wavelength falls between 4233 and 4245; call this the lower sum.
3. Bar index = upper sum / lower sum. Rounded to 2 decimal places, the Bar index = 0.93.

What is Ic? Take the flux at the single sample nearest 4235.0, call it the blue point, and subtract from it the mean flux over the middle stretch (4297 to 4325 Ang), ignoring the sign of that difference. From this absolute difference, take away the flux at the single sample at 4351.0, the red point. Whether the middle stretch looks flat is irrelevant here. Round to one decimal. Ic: -11.2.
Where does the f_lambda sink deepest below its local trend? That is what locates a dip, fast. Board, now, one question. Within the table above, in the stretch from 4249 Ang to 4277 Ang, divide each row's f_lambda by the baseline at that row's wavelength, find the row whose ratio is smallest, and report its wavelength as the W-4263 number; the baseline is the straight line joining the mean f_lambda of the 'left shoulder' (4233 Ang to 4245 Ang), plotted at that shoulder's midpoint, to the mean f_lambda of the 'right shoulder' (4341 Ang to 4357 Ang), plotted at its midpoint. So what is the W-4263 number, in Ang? 4275.0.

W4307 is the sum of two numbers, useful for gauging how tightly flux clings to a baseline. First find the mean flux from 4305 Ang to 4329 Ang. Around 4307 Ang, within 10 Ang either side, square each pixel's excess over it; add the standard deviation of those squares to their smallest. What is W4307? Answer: 3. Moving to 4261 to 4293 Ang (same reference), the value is 3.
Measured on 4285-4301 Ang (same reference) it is 2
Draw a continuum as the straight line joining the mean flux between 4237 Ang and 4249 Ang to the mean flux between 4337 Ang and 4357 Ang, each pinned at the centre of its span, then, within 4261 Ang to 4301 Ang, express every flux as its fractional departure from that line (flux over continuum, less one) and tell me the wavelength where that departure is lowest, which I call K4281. 4275.0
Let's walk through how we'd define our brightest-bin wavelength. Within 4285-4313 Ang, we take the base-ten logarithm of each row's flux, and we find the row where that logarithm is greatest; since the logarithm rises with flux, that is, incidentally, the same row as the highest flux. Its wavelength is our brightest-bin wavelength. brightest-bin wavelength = 4287.0 Ang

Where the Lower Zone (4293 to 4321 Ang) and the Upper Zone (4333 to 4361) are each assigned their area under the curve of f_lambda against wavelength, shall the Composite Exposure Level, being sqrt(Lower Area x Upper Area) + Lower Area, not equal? 477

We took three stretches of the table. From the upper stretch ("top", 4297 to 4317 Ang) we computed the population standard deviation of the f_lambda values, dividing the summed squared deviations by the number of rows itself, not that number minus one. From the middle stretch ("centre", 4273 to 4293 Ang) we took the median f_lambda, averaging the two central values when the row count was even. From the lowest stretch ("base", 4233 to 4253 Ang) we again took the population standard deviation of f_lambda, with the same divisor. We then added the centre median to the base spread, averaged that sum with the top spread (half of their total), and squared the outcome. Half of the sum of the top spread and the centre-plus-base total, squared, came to 29.1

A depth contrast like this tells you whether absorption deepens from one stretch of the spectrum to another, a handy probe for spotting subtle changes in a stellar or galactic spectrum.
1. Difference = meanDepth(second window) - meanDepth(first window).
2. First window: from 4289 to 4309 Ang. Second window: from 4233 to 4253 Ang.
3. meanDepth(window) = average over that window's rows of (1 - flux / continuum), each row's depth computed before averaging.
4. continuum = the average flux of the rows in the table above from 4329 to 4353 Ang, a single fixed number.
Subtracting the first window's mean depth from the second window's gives -0.13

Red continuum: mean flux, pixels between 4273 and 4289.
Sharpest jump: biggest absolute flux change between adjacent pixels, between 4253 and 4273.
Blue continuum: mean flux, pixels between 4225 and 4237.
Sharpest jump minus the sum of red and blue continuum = -11.1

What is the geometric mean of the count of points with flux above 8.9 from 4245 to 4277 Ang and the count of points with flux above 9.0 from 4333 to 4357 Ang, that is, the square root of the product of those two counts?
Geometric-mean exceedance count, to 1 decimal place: 4.2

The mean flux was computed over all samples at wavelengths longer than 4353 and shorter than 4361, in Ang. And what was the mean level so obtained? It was 10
